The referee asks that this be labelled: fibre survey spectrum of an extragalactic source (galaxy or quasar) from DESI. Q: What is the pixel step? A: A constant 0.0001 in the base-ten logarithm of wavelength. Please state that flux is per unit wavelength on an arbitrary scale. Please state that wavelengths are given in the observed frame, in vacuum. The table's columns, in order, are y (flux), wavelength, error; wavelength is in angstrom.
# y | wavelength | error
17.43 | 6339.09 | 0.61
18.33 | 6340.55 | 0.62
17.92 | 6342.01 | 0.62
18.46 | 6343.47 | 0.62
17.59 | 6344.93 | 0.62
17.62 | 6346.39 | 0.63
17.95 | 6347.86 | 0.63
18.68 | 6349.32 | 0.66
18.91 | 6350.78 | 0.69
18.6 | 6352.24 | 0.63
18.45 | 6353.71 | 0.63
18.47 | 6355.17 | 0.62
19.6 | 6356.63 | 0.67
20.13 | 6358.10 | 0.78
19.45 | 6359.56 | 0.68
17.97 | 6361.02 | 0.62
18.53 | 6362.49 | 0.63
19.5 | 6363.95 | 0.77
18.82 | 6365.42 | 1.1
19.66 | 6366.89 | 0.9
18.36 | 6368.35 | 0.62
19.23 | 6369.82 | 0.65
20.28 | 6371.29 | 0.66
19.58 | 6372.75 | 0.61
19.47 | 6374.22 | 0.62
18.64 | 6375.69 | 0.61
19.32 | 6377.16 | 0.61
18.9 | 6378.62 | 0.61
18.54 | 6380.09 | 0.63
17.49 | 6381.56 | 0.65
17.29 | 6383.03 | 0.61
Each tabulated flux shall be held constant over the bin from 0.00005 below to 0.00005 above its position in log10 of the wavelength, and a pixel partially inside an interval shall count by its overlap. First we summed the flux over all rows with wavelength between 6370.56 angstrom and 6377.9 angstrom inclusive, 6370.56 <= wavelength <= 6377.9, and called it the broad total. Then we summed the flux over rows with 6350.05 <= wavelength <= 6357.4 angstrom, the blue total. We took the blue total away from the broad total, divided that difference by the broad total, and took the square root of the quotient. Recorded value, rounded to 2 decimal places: 0.18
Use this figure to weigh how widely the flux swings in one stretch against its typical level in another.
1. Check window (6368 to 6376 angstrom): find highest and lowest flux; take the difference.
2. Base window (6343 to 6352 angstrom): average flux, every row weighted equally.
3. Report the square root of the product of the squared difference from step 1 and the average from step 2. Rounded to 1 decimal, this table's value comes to 8.2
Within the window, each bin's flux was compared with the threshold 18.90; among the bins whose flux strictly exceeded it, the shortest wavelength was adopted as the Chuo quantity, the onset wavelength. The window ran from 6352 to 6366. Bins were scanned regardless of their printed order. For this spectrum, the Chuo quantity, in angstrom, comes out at 6356.63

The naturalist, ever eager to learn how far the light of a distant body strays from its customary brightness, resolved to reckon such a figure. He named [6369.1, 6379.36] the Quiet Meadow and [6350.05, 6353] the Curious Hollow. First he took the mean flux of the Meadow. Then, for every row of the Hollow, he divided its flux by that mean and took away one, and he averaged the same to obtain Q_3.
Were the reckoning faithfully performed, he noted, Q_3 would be -0.03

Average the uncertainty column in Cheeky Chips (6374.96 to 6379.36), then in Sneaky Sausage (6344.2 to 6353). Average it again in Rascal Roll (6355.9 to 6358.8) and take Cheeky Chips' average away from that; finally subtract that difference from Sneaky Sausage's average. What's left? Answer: 0.53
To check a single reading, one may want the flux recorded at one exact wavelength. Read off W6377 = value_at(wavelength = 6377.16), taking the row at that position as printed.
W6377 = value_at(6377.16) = 19.32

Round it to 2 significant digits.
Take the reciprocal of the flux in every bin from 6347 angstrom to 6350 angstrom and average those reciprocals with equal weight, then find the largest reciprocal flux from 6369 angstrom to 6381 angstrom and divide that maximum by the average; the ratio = 0.99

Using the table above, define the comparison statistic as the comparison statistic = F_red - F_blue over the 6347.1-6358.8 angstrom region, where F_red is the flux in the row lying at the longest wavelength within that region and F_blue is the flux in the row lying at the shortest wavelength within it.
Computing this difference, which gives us 2.2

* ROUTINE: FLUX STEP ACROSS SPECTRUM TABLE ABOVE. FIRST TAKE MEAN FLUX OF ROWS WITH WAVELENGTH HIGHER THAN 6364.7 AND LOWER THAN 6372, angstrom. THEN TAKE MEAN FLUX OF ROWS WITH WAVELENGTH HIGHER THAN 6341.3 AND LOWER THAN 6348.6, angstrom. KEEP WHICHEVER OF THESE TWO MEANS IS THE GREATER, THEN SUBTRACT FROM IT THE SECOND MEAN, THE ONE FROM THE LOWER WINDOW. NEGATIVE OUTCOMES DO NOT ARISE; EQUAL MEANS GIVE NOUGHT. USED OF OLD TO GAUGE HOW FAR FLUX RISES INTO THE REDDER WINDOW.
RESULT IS 1.4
